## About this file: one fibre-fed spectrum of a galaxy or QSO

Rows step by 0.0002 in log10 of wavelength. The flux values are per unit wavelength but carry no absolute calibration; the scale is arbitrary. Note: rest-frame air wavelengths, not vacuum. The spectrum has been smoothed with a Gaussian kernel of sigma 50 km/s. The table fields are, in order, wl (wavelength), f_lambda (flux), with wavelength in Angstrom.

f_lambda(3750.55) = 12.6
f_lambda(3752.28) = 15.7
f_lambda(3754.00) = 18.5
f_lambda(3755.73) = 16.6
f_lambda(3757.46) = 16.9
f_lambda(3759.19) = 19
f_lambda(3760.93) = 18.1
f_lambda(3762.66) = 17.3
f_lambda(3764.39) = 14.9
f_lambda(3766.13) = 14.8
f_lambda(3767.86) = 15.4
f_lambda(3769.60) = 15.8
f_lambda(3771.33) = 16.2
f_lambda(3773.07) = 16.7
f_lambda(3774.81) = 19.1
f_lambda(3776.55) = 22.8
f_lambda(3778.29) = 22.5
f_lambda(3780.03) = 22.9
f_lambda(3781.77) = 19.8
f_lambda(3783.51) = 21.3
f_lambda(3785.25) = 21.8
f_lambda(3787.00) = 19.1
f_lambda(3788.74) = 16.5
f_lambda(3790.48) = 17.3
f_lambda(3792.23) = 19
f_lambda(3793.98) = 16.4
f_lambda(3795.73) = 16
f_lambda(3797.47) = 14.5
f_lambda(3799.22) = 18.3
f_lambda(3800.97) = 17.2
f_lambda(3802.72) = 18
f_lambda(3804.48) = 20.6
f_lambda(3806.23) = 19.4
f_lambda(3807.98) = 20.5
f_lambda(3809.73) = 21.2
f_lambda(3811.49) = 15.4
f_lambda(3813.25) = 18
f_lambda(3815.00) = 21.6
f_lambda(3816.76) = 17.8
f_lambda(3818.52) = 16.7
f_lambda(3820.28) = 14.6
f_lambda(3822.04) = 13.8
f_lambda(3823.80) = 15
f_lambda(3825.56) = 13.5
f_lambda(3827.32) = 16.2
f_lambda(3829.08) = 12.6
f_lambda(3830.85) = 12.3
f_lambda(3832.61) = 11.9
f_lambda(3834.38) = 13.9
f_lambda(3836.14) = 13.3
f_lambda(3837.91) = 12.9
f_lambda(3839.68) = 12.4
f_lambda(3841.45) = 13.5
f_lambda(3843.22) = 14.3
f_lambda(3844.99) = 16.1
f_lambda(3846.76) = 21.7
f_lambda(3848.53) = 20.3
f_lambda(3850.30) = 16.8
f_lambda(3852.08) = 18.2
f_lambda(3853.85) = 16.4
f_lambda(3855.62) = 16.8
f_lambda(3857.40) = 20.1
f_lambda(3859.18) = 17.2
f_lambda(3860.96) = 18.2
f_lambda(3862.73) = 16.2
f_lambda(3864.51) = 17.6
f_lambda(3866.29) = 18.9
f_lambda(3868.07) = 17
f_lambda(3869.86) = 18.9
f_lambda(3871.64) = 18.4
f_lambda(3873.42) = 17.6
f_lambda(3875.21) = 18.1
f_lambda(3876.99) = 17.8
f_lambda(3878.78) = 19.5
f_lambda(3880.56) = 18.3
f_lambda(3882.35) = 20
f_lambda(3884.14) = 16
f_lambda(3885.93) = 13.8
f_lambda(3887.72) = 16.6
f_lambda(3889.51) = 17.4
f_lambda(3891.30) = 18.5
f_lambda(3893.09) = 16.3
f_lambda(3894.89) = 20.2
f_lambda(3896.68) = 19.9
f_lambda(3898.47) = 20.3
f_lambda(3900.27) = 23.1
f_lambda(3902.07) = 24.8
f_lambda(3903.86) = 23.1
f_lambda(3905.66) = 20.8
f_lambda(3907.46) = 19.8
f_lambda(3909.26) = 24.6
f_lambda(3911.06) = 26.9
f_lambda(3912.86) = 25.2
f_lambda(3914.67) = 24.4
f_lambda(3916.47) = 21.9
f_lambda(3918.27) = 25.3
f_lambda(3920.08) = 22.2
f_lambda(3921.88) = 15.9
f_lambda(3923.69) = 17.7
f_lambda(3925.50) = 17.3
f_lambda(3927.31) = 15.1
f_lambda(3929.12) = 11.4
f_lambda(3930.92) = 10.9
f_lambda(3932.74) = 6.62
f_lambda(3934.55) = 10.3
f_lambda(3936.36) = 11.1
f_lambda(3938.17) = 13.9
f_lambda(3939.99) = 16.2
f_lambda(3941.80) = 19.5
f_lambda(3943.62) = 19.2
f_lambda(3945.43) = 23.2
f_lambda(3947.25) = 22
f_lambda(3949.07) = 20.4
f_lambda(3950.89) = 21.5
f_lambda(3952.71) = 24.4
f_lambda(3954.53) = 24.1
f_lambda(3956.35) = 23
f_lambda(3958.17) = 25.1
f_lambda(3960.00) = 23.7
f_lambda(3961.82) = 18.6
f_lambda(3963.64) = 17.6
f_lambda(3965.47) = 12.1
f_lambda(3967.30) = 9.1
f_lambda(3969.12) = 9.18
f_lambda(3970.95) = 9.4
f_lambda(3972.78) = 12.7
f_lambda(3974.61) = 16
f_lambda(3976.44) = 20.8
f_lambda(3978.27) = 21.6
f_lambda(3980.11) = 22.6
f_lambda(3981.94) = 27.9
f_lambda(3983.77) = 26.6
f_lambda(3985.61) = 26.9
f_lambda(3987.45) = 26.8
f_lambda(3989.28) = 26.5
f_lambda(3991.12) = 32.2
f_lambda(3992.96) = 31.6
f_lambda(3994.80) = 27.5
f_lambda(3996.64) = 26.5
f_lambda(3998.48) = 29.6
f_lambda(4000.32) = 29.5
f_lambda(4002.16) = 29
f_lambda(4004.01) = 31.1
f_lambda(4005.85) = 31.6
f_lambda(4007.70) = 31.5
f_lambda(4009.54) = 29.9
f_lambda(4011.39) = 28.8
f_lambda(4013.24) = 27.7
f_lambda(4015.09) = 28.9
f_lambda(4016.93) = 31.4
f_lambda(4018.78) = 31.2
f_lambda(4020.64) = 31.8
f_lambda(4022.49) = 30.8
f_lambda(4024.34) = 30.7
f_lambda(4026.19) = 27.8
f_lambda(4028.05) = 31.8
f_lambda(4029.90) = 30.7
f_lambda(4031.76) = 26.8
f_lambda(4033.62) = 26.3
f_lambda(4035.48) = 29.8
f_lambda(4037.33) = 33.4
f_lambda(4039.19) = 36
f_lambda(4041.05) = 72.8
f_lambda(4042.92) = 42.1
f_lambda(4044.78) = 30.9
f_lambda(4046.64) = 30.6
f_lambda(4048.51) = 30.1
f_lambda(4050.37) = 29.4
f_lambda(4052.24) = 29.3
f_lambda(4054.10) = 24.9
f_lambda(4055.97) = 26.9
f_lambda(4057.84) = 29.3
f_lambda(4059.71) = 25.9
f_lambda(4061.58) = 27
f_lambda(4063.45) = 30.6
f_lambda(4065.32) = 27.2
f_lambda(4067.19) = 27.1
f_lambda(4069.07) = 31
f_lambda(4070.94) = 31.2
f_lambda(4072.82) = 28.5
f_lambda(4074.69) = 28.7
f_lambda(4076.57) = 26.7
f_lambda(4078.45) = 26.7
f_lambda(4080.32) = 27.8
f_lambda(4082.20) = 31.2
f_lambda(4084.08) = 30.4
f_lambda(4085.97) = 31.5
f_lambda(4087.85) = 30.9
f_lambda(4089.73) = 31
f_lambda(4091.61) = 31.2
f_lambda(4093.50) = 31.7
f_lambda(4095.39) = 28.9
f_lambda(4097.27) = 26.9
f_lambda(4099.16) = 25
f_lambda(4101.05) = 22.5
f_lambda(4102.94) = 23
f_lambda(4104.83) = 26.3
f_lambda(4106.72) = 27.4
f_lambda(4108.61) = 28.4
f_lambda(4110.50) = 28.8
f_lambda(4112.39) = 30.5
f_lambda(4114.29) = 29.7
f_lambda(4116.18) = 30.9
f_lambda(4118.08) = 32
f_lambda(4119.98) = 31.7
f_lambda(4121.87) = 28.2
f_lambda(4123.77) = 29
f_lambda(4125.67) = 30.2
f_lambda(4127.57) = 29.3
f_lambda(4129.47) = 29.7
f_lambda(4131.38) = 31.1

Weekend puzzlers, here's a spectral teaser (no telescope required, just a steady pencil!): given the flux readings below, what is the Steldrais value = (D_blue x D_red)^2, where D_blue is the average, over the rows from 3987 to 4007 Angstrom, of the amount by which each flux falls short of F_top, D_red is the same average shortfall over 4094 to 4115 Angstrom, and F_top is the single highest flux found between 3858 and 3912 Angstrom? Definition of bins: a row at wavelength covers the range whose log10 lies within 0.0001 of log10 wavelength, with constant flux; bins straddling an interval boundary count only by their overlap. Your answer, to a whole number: 0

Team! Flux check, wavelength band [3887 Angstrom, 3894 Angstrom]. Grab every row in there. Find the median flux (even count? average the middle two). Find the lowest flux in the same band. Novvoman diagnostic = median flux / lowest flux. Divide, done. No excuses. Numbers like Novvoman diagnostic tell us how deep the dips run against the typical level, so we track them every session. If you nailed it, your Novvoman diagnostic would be 1.04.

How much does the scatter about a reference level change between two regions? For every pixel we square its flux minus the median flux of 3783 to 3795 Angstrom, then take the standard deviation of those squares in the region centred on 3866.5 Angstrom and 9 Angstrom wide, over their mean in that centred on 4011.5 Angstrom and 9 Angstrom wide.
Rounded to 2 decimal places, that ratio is 0.03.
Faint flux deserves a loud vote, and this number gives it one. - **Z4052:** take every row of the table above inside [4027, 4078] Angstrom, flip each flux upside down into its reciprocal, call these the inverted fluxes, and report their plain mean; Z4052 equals 0.033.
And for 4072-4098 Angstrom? 0.034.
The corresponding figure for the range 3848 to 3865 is 0.057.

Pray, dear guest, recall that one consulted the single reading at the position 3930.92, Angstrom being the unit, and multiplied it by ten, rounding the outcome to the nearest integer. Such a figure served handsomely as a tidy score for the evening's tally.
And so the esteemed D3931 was 109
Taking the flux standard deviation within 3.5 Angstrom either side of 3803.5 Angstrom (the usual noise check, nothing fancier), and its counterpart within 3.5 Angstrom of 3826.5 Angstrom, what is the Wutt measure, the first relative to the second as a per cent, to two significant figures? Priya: 94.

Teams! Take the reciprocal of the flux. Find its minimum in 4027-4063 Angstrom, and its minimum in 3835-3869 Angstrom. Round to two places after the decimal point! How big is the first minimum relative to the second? 0.30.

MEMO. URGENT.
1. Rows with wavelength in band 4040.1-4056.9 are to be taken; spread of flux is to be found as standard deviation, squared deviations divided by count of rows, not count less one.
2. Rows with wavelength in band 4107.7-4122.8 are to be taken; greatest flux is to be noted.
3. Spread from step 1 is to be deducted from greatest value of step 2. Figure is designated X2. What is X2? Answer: 18.0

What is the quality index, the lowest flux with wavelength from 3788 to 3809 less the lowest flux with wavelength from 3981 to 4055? -10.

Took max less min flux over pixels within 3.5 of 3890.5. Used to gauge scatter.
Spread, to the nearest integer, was 2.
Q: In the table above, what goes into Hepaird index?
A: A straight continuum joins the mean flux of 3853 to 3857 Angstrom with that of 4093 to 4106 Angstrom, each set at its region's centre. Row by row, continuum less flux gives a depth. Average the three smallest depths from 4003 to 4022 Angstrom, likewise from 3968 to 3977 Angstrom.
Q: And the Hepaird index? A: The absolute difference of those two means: 14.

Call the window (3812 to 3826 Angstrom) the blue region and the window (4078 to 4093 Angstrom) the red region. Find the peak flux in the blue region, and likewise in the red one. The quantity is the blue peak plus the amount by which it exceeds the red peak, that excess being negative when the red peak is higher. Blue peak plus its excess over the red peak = 11.7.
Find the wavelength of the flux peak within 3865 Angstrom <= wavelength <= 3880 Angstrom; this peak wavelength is 3878.78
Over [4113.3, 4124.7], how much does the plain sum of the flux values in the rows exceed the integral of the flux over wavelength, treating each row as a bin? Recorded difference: -163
